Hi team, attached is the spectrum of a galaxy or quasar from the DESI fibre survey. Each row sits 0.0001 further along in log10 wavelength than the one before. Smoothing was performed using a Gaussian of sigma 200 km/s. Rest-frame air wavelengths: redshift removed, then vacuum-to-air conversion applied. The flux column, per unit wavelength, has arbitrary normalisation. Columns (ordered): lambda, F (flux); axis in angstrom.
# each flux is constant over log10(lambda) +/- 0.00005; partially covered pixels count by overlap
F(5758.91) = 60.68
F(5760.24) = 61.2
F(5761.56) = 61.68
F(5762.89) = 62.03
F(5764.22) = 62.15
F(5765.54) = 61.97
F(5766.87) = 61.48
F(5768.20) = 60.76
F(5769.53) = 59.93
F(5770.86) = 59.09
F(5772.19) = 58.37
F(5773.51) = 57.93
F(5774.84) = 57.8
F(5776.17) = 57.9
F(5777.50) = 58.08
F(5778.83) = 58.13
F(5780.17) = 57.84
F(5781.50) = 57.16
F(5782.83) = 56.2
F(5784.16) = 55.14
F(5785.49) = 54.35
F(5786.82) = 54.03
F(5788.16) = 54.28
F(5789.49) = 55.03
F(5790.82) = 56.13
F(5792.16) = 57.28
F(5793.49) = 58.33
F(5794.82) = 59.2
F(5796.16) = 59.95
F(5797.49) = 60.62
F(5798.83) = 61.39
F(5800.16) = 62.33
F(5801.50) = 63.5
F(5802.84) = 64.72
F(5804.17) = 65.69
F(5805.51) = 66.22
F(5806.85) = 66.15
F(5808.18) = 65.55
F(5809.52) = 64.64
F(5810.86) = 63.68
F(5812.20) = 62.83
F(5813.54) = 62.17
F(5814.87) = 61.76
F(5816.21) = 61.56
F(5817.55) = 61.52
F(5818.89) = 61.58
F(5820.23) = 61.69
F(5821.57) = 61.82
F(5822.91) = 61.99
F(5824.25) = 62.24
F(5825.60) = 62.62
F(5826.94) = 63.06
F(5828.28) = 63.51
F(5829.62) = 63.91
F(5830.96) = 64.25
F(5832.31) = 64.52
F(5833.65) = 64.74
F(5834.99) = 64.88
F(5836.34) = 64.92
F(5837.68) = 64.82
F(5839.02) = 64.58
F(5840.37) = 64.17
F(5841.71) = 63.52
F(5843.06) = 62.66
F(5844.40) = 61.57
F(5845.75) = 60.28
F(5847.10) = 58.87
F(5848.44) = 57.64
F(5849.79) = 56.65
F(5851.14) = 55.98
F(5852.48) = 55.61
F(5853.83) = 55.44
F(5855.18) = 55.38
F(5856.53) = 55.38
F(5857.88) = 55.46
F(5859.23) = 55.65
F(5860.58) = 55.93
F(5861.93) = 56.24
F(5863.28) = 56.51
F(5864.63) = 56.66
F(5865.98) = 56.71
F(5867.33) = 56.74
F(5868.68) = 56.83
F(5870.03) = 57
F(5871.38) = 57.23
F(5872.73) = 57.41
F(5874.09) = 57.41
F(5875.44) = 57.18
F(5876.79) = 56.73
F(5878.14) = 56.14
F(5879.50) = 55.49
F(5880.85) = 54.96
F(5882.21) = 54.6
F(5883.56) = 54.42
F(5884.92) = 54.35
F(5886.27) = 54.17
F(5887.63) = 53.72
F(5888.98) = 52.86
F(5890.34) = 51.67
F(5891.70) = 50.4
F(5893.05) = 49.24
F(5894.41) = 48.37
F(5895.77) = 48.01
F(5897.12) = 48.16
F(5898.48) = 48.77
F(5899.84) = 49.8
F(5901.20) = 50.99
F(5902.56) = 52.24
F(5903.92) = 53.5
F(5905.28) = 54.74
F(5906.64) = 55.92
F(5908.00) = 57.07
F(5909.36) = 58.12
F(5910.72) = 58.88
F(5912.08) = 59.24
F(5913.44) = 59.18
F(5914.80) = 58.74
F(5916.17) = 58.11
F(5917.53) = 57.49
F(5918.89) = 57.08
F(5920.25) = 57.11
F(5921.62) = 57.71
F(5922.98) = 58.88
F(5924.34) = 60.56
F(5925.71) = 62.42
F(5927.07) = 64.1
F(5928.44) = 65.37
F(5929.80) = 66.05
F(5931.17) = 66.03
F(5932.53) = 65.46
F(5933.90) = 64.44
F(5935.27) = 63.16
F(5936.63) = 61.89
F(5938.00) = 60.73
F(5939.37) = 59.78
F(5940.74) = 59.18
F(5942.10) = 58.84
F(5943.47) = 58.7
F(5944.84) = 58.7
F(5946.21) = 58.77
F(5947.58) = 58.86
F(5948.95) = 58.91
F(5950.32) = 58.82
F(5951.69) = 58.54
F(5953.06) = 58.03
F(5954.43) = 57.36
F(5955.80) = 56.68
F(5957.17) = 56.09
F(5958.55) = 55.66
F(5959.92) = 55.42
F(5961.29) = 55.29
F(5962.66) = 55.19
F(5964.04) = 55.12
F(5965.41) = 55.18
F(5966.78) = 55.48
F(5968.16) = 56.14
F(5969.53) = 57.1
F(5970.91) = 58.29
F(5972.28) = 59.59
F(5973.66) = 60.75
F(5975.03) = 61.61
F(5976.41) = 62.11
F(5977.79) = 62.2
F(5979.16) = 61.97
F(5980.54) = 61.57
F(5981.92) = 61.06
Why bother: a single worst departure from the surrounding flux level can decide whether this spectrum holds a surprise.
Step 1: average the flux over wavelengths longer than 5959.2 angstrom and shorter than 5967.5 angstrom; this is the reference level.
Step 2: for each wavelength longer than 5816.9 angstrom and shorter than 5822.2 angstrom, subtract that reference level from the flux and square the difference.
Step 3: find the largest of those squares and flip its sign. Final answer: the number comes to -43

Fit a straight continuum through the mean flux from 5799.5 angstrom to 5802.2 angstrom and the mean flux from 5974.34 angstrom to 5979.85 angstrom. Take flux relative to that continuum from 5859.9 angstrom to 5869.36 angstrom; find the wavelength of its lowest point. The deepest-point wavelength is 5860.58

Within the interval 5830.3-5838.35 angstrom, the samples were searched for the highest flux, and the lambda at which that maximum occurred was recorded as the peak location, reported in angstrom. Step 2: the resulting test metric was 5836.34 angstrom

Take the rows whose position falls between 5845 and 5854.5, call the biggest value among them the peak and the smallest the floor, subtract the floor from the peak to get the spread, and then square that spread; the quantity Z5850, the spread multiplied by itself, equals 23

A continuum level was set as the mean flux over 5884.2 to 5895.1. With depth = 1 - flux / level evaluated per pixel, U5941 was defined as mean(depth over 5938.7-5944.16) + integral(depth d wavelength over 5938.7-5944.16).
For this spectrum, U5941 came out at -0.9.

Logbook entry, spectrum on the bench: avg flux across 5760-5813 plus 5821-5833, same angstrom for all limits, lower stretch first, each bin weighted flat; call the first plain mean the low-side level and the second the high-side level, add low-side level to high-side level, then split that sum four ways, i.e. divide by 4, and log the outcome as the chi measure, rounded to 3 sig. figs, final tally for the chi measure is 30.8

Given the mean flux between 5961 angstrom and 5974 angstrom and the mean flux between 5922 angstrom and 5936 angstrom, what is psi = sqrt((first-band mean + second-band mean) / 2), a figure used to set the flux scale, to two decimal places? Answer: 7.76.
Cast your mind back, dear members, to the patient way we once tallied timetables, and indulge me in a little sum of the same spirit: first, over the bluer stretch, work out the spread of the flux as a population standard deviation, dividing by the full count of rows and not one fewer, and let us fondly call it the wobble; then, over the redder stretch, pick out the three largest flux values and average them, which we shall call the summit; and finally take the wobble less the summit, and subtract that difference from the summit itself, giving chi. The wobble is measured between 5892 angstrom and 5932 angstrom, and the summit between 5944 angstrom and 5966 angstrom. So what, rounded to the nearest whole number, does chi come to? 112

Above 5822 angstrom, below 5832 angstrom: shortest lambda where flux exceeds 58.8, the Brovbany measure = 5822.91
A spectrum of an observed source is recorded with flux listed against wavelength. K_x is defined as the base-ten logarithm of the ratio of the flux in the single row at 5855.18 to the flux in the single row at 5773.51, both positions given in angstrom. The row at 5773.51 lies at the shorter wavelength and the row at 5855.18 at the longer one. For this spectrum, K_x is -0.020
